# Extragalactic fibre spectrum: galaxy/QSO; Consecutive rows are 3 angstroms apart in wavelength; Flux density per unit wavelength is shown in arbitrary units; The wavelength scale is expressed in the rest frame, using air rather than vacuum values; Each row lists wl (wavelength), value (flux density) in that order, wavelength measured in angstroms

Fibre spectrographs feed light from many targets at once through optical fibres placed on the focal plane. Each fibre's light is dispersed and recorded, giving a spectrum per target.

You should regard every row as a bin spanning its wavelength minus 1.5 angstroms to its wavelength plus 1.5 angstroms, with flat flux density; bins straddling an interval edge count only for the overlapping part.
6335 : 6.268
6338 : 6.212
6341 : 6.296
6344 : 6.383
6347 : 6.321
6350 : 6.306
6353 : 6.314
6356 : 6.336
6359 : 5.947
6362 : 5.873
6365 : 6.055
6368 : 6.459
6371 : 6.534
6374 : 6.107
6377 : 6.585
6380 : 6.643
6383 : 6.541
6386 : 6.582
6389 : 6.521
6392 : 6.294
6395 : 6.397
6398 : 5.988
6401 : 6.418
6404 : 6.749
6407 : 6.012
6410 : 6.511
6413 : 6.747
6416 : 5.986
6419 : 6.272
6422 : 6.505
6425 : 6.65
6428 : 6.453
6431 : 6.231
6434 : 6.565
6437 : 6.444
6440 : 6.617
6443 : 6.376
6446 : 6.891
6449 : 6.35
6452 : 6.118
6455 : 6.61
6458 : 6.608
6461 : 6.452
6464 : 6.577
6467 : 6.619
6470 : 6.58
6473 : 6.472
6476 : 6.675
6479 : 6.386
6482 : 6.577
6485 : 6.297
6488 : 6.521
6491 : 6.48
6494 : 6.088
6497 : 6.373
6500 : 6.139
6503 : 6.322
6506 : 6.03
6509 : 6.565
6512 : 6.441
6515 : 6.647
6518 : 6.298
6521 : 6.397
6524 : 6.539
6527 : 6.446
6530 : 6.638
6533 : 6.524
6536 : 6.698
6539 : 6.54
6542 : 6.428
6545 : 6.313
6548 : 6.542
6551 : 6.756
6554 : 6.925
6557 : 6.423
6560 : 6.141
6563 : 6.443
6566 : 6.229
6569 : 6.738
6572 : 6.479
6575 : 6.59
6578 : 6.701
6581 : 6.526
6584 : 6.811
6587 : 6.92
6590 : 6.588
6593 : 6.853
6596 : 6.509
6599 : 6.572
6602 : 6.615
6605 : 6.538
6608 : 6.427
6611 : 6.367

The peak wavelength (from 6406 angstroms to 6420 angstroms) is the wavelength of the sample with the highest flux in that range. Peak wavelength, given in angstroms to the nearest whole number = 6413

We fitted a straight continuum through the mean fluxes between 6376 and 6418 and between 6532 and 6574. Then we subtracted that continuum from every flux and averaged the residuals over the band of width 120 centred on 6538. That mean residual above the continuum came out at -0.01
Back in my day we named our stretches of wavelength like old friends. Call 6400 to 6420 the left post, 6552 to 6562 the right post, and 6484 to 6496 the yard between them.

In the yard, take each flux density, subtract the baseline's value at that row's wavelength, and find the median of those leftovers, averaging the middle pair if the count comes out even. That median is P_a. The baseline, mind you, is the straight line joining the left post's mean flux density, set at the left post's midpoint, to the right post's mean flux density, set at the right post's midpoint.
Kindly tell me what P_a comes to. -0.06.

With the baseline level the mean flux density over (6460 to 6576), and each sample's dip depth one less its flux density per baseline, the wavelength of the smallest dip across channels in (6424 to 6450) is 6446 angstroms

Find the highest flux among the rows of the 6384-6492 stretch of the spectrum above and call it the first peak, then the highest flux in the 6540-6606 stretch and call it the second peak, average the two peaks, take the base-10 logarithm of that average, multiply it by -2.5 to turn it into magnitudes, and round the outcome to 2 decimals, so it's -2.10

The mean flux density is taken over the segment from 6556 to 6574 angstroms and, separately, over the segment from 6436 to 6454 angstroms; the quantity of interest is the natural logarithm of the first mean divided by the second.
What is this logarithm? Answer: -0.009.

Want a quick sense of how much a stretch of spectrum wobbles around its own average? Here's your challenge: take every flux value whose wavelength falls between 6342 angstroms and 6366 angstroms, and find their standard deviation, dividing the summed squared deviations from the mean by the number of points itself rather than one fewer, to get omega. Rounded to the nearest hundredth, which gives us 0.19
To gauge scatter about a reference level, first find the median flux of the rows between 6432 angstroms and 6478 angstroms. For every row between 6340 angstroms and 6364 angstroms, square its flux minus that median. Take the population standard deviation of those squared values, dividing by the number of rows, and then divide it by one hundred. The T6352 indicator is 0.0017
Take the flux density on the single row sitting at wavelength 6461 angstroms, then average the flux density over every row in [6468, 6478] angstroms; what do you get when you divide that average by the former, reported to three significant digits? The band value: 1.02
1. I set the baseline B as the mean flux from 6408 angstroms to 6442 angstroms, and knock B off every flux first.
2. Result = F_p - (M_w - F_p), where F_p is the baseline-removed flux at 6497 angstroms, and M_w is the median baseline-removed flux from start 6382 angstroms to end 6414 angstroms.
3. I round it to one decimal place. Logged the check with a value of -0.2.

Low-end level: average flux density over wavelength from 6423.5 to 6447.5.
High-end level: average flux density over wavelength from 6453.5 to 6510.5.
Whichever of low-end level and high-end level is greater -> 6.53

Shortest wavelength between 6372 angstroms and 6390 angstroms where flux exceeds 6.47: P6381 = 6377 angstroms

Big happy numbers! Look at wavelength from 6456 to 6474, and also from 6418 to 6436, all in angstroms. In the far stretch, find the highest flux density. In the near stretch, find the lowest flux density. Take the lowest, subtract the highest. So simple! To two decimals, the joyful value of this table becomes -0.39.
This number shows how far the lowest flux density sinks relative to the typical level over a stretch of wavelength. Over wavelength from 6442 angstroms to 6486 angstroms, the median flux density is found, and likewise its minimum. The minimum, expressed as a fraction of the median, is 0.930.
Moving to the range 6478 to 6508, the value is 0.950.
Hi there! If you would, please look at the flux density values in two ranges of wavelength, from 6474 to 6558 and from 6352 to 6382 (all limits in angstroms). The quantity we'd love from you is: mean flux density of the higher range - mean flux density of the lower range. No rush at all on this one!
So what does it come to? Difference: 0.18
